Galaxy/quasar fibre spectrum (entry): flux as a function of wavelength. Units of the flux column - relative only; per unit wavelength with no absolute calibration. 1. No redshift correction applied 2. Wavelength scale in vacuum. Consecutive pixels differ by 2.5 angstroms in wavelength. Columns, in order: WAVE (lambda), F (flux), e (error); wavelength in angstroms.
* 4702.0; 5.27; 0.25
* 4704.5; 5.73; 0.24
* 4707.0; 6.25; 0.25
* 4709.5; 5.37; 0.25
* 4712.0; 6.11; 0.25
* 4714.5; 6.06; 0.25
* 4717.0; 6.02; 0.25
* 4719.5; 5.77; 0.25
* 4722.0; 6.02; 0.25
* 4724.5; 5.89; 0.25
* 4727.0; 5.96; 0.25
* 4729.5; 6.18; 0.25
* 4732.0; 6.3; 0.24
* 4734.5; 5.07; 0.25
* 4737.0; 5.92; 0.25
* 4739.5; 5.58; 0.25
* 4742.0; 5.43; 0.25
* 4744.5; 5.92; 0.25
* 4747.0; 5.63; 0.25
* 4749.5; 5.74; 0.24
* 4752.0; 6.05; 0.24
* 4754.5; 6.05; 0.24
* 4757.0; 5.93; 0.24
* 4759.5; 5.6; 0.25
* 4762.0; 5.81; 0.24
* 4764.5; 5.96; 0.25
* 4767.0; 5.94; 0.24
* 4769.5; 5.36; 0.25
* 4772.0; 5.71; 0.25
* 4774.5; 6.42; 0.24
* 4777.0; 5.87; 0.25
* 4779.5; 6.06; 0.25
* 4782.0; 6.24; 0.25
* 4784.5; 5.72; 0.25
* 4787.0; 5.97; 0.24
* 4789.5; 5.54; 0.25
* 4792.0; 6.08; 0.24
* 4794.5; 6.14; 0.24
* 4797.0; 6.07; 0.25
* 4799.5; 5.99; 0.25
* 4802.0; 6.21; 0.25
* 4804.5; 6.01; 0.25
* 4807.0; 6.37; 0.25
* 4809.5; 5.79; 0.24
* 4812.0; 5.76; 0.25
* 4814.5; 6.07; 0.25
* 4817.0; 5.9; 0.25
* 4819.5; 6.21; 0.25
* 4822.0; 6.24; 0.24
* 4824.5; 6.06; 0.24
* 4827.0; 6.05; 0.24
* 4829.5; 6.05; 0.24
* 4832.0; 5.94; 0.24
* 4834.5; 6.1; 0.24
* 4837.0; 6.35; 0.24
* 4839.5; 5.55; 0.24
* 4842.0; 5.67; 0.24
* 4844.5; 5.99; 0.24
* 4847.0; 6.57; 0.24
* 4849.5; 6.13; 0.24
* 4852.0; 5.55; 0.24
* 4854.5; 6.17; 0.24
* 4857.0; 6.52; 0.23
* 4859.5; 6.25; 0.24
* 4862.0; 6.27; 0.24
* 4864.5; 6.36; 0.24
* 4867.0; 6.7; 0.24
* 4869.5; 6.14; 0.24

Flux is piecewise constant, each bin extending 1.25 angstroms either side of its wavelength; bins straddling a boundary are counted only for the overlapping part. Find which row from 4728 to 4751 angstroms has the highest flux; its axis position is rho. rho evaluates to 4732.0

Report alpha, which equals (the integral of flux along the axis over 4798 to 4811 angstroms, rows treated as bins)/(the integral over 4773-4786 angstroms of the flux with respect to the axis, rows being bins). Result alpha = 1.00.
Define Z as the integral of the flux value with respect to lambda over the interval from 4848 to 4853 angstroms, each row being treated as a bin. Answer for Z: 29.5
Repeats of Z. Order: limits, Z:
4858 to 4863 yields 31.4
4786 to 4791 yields 28.8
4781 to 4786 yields 29.8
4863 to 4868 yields 32.5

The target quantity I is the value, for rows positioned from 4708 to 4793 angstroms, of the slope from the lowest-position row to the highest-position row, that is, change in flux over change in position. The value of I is 0.009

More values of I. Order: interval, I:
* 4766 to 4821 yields 0.005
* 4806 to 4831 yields -0.014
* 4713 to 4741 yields -0.019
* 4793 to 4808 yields 0.018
